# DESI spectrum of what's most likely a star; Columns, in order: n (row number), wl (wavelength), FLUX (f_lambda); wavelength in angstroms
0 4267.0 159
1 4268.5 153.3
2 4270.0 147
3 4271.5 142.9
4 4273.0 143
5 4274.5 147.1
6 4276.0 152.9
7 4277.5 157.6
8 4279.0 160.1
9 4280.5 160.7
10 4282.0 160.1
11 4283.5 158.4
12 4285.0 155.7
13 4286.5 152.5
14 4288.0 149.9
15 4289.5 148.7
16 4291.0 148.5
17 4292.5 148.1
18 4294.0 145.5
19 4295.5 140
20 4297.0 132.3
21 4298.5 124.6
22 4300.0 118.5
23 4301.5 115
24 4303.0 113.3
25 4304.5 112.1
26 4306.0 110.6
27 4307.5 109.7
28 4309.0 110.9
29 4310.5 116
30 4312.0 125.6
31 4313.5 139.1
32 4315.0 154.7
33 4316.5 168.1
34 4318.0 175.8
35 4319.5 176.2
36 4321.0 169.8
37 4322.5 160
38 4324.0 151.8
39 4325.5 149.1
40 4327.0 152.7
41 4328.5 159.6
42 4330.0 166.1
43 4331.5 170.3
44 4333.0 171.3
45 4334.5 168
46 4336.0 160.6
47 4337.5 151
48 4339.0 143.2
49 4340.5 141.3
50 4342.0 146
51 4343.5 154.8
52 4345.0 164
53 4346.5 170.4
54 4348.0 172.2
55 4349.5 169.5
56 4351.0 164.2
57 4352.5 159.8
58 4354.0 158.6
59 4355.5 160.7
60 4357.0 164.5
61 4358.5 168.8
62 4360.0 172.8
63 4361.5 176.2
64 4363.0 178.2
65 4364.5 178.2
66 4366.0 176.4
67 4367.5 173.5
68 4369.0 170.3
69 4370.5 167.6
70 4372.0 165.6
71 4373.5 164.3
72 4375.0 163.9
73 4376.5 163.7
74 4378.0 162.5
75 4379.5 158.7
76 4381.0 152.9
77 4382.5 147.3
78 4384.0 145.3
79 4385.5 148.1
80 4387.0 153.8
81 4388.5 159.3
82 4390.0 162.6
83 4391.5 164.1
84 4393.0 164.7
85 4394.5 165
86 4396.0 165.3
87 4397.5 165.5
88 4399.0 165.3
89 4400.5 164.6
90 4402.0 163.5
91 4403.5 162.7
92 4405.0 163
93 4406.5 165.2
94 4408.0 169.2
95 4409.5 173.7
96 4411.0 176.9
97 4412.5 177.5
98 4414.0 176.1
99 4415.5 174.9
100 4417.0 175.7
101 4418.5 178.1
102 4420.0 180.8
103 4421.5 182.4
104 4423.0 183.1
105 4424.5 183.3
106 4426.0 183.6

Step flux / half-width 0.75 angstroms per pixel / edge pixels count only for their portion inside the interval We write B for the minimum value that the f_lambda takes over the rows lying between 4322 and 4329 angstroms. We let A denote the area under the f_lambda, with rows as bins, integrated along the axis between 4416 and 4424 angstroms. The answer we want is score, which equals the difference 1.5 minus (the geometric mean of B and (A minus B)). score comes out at -437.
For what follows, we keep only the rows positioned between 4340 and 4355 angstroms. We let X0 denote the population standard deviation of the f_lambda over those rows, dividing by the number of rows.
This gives 9.8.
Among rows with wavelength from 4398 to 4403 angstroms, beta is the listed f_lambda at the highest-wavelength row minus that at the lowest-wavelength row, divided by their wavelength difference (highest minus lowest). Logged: -0.6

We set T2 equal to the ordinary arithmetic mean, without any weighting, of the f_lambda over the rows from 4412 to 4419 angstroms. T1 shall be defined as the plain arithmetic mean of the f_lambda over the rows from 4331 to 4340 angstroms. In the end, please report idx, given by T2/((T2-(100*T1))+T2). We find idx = -0.0112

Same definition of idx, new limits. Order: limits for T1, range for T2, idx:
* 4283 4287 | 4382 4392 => -0.0101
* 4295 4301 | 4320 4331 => -0.0126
